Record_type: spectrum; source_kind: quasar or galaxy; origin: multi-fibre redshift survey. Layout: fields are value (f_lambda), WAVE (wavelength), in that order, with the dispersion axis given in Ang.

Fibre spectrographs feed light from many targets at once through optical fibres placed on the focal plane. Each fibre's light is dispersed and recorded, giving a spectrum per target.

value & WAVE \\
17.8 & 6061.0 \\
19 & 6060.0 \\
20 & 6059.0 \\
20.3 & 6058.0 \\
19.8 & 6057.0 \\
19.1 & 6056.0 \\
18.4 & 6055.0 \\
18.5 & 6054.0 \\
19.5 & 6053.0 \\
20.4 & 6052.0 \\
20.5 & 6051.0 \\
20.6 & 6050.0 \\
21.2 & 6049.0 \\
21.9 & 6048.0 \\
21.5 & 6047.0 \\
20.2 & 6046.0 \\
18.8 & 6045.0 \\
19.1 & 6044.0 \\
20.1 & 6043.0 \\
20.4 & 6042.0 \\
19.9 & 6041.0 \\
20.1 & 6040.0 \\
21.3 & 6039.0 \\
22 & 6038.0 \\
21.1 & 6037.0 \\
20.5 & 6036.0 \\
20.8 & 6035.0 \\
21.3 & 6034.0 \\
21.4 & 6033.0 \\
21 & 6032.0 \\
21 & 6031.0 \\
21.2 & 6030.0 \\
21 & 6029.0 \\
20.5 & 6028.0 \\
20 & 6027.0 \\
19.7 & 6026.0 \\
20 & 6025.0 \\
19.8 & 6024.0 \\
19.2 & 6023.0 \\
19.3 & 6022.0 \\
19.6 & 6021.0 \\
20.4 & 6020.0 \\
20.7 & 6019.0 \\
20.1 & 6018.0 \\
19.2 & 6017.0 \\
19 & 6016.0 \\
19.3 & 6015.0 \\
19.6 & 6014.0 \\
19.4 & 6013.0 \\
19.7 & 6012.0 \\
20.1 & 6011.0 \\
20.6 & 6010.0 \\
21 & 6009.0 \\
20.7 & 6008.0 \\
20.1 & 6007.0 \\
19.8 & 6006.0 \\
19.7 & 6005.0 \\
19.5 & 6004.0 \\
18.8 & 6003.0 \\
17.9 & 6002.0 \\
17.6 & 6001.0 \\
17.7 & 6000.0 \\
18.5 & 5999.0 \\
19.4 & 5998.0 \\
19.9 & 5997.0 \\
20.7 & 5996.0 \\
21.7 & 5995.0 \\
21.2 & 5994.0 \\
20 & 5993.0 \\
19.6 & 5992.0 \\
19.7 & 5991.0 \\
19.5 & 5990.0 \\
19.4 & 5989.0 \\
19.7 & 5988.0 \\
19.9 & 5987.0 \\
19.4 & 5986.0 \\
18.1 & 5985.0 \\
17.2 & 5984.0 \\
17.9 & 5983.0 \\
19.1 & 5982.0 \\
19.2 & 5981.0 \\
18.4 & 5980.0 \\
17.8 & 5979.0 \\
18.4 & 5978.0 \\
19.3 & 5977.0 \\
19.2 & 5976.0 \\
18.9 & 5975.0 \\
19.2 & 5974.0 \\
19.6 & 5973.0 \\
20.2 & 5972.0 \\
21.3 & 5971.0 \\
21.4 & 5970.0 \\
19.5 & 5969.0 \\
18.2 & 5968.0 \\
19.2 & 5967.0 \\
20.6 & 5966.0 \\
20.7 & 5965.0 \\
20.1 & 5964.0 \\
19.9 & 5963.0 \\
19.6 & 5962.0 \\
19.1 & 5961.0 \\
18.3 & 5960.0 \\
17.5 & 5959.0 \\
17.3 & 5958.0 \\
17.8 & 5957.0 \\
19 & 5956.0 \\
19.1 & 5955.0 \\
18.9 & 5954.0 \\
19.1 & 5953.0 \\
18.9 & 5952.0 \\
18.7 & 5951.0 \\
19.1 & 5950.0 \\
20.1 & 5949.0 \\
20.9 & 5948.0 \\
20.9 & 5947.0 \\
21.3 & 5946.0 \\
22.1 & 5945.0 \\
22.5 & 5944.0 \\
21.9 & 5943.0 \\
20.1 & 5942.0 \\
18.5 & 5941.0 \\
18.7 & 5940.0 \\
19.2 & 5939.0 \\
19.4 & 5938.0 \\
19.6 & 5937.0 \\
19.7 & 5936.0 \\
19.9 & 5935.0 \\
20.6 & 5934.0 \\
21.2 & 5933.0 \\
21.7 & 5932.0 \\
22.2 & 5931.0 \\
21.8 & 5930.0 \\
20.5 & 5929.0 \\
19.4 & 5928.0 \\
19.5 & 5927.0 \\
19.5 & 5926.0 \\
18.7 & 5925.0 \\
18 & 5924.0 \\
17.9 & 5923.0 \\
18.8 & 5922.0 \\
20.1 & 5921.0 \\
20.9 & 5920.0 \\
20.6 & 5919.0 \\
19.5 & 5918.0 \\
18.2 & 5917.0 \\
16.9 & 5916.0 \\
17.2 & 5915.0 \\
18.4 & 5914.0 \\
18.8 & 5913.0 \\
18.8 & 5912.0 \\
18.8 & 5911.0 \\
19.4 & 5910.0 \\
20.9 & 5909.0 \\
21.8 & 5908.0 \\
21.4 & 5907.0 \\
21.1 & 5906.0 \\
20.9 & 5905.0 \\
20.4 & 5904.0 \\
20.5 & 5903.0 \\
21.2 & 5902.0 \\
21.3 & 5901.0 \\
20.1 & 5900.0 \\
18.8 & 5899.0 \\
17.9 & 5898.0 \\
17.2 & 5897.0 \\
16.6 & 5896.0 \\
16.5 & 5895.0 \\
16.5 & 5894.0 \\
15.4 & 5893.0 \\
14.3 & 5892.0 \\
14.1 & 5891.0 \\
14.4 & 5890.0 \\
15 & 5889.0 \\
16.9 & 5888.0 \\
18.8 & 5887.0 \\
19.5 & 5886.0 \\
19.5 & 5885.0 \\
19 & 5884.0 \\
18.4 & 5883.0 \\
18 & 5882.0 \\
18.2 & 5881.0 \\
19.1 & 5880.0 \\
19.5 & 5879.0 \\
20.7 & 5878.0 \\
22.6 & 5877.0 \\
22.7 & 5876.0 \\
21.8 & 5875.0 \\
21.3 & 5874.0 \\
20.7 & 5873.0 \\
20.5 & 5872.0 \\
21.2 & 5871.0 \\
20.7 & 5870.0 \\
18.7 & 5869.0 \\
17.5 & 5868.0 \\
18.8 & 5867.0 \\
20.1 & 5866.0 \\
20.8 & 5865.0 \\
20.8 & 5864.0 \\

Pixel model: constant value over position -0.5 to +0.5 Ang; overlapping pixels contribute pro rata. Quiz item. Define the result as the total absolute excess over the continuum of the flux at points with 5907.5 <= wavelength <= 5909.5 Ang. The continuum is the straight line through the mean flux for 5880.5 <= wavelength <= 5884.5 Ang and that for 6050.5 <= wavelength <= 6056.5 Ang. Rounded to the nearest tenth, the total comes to 5.6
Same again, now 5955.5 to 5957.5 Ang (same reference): 1.2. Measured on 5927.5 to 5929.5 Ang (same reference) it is 2.6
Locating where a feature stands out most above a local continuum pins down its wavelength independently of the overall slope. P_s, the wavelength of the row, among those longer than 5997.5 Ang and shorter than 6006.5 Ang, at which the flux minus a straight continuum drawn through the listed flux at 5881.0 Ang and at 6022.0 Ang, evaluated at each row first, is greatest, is 6006.0 Ang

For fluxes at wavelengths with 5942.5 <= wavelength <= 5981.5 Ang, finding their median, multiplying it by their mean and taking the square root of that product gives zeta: 19.4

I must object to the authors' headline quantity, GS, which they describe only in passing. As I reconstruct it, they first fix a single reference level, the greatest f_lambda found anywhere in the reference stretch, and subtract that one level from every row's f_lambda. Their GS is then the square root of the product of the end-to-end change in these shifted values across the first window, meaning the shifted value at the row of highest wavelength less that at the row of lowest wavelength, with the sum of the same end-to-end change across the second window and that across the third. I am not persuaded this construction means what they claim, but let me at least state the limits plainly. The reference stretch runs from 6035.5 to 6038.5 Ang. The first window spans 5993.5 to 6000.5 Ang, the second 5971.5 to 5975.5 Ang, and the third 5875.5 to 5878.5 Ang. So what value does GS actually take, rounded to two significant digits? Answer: 3.4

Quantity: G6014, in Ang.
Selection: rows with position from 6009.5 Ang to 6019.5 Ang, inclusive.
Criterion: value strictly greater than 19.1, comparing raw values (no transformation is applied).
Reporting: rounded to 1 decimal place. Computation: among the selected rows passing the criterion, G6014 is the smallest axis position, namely 6010.0 Ang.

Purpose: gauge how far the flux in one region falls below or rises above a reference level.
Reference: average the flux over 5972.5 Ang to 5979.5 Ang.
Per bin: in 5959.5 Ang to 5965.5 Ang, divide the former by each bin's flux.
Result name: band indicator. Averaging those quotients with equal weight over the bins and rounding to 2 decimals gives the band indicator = 0.97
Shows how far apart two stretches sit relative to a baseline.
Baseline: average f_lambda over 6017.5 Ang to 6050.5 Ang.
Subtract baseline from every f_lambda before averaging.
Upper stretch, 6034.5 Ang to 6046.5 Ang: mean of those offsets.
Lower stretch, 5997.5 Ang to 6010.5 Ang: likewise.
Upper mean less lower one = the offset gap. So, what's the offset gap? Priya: 1.0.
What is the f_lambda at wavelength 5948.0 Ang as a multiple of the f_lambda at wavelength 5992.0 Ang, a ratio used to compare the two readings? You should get 1.07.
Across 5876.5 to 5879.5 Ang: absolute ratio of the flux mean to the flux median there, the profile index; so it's 1.01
